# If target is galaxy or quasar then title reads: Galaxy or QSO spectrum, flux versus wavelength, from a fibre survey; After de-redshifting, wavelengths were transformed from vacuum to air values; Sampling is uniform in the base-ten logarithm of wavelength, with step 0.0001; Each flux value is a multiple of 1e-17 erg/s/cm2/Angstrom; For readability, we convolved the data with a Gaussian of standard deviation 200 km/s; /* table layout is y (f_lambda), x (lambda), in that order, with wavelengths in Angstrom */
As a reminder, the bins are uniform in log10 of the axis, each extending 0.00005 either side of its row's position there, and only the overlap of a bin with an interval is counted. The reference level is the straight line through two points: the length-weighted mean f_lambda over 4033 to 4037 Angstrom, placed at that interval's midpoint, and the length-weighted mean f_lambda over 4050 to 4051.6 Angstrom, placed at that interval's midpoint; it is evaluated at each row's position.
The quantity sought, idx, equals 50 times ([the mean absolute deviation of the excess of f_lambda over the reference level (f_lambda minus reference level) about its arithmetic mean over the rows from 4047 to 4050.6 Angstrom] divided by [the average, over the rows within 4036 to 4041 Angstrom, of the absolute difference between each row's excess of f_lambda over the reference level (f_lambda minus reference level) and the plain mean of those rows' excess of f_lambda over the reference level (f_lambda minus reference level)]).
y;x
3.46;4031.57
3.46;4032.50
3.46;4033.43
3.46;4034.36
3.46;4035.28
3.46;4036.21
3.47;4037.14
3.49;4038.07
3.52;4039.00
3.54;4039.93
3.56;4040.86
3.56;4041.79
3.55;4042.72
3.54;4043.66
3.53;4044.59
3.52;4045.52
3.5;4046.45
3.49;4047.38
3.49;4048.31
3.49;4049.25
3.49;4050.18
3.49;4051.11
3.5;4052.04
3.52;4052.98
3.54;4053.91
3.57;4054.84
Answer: 4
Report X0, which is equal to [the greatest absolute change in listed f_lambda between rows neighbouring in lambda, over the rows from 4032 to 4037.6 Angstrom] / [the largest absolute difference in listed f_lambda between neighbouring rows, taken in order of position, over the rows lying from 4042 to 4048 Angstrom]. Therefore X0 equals 0.50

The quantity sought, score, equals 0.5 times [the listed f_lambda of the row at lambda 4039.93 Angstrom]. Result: 1.77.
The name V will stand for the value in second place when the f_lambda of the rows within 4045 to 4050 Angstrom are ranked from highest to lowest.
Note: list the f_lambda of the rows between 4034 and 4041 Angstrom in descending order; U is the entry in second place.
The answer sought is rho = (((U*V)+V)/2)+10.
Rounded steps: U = 3.54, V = 3.5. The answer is 17.9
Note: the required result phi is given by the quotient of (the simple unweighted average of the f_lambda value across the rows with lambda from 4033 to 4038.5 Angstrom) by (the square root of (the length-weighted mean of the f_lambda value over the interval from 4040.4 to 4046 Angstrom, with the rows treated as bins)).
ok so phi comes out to 1.84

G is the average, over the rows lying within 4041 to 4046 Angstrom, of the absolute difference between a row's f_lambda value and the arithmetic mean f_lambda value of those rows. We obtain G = 0.012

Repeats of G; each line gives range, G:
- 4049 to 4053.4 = 0.010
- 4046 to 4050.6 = 0.003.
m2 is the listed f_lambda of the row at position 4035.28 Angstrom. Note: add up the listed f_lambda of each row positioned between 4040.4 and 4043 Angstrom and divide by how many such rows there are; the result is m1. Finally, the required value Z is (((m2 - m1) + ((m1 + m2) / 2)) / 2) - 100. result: -98.29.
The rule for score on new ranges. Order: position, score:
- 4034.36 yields 1.73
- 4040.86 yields 1.78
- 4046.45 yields 1.75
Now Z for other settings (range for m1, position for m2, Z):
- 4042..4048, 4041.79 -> -98.21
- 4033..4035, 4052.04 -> -98.24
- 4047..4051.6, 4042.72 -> -98.21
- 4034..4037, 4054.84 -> -98.19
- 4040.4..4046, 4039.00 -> -98.25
